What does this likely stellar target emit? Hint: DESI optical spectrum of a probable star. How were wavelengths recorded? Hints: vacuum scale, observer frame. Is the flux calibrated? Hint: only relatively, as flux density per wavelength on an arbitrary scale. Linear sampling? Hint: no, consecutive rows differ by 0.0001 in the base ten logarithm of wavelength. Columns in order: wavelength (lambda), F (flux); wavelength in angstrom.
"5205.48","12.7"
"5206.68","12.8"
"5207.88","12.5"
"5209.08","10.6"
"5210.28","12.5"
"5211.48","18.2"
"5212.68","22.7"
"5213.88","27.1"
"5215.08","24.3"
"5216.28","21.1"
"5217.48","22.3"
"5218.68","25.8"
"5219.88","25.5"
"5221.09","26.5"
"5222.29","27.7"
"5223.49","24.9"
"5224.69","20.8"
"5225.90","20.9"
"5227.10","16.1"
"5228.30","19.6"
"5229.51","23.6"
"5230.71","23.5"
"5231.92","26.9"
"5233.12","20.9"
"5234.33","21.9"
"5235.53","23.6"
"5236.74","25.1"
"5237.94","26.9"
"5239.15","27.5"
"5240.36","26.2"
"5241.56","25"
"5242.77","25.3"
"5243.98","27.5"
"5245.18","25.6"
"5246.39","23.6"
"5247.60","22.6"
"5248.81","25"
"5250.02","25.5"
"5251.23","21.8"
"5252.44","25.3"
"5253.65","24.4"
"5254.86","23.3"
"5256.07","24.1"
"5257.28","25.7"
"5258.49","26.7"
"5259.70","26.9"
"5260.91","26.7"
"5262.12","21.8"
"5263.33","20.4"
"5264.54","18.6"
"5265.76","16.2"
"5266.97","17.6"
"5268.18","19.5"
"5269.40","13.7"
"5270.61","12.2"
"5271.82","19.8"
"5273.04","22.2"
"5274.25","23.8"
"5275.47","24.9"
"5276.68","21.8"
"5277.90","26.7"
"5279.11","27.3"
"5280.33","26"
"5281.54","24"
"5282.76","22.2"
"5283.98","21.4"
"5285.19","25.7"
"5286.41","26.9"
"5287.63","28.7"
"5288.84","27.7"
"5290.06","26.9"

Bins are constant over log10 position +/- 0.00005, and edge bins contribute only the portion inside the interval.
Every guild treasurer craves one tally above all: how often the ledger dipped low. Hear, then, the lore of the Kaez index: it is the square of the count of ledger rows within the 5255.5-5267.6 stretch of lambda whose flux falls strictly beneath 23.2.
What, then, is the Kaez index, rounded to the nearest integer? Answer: 25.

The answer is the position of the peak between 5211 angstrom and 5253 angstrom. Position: 5222.29 angstrom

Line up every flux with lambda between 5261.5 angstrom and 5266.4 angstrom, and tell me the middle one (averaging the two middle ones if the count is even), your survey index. 19.5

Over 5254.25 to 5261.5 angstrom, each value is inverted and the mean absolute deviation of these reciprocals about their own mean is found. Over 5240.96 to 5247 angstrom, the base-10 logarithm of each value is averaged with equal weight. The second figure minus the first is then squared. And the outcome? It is 1.97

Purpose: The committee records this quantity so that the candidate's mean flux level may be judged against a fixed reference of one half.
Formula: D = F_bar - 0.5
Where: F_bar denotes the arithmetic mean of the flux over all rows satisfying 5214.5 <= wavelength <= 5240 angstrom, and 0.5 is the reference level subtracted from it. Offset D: 23.1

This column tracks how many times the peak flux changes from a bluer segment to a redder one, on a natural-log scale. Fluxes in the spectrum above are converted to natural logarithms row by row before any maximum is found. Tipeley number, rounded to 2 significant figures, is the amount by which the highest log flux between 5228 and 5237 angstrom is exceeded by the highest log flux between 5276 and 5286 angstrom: 0.015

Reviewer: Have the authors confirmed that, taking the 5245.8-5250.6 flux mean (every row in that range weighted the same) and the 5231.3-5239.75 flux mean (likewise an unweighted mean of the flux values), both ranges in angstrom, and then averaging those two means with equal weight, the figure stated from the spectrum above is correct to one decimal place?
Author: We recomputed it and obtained 24.4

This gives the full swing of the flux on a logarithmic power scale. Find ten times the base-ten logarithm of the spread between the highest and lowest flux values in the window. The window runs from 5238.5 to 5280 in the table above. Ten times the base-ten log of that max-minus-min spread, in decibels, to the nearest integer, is 12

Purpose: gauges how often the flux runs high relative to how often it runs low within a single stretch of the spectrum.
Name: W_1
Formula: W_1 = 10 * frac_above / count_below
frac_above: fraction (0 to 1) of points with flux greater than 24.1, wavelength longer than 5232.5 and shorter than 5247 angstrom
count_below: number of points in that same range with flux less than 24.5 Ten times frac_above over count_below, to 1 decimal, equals 1.7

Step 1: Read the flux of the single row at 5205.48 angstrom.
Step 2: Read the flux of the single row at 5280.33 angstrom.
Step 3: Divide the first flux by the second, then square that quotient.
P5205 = 0.24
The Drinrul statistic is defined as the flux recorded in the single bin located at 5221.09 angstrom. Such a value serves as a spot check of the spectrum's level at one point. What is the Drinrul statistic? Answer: 26.5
